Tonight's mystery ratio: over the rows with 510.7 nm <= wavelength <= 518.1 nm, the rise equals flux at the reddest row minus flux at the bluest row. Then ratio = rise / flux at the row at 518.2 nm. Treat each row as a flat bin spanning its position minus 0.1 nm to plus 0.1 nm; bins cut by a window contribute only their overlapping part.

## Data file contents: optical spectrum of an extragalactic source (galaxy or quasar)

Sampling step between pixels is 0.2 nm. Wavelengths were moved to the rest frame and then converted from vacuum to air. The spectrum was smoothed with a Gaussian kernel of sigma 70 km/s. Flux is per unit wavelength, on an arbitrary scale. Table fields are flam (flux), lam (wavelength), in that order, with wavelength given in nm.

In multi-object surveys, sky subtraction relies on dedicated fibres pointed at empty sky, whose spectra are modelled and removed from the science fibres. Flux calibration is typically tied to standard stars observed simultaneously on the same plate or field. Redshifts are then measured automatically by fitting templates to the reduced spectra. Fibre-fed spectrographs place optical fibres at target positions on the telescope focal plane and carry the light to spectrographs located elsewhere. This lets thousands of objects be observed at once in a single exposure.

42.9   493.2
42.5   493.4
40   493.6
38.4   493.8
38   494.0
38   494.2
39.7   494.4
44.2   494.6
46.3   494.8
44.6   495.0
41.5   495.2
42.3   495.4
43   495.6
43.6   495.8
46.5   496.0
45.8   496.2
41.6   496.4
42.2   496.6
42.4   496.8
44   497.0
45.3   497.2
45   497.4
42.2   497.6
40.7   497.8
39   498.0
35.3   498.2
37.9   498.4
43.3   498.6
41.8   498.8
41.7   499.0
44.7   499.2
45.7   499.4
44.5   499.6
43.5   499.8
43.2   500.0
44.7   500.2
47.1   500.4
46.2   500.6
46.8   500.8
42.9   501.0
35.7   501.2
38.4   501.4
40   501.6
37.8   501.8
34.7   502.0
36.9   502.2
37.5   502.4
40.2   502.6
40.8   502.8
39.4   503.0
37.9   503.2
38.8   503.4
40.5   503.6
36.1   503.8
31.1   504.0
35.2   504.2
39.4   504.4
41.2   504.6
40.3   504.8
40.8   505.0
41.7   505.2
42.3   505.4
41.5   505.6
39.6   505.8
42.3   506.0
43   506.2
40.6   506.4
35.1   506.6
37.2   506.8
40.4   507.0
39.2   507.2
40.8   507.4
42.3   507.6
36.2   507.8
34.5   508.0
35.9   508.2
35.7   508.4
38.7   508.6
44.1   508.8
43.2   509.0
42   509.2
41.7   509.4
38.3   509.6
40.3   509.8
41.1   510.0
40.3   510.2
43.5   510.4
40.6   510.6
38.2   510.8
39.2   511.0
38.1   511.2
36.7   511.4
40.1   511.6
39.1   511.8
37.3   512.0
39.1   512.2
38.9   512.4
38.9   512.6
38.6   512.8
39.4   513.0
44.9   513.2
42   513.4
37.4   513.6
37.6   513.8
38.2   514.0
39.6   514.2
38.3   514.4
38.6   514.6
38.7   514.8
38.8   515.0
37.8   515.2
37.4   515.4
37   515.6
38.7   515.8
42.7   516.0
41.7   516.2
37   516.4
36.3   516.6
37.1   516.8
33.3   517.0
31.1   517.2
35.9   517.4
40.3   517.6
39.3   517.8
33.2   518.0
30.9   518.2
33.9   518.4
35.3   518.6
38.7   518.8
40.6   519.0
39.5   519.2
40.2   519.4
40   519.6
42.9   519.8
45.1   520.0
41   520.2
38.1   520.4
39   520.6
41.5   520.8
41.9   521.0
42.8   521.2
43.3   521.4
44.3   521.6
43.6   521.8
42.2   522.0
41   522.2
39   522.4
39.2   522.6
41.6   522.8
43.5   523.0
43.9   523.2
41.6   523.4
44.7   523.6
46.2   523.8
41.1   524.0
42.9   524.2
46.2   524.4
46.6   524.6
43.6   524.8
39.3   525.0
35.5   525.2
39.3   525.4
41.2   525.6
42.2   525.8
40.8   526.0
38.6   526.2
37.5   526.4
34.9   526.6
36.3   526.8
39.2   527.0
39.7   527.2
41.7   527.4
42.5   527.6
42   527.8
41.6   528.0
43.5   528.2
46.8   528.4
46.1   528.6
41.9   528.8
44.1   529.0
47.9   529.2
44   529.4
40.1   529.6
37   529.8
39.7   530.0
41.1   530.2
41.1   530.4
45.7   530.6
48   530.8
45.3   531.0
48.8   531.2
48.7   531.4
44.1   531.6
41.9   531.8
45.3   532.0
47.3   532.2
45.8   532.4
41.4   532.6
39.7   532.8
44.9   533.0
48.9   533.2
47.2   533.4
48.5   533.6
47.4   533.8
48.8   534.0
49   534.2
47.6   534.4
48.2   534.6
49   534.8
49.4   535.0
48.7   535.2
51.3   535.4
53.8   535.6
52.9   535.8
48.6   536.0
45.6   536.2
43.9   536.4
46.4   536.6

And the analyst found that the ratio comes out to -0.16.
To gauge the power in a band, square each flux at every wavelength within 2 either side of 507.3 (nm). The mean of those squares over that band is 1587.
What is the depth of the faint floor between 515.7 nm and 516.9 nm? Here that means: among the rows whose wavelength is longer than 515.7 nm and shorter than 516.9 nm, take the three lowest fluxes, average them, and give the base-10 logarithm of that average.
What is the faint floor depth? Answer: 1.57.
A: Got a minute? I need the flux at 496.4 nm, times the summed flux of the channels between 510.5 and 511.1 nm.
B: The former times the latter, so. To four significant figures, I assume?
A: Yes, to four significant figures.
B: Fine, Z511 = 4909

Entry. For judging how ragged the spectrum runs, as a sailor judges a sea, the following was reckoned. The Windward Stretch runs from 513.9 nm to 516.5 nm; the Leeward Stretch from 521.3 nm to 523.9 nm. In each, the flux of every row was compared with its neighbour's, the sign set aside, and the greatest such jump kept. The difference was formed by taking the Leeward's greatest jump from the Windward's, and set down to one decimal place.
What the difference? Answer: 1.6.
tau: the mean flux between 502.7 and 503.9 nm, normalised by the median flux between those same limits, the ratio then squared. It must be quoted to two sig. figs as 0.99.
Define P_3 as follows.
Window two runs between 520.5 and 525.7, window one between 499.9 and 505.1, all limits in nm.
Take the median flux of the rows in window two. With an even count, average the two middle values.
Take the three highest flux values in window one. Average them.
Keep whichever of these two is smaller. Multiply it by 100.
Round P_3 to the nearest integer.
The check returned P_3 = 4205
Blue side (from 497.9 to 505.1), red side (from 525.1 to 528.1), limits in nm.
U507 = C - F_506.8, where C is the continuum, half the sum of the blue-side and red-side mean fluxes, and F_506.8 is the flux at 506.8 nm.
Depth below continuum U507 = 2.7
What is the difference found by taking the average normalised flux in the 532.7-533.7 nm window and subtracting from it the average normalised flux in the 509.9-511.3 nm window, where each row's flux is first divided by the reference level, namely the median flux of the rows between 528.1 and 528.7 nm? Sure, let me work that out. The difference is 0.12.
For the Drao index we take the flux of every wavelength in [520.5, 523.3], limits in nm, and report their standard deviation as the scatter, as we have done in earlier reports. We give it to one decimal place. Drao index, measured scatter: 1.8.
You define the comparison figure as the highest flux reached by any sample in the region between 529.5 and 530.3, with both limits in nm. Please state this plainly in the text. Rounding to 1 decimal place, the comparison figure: 41.1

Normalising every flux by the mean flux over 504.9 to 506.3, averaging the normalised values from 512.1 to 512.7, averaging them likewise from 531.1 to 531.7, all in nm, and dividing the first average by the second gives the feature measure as 0.83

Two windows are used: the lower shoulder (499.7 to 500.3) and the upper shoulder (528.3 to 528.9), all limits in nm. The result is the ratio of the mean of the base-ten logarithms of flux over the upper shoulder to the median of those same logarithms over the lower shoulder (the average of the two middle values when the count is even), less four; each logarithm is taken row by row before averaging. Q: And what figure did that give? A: -2.992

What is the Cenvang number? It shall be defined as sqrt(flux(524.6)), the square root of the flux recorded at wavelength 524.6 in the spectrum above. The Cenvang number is 6.83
